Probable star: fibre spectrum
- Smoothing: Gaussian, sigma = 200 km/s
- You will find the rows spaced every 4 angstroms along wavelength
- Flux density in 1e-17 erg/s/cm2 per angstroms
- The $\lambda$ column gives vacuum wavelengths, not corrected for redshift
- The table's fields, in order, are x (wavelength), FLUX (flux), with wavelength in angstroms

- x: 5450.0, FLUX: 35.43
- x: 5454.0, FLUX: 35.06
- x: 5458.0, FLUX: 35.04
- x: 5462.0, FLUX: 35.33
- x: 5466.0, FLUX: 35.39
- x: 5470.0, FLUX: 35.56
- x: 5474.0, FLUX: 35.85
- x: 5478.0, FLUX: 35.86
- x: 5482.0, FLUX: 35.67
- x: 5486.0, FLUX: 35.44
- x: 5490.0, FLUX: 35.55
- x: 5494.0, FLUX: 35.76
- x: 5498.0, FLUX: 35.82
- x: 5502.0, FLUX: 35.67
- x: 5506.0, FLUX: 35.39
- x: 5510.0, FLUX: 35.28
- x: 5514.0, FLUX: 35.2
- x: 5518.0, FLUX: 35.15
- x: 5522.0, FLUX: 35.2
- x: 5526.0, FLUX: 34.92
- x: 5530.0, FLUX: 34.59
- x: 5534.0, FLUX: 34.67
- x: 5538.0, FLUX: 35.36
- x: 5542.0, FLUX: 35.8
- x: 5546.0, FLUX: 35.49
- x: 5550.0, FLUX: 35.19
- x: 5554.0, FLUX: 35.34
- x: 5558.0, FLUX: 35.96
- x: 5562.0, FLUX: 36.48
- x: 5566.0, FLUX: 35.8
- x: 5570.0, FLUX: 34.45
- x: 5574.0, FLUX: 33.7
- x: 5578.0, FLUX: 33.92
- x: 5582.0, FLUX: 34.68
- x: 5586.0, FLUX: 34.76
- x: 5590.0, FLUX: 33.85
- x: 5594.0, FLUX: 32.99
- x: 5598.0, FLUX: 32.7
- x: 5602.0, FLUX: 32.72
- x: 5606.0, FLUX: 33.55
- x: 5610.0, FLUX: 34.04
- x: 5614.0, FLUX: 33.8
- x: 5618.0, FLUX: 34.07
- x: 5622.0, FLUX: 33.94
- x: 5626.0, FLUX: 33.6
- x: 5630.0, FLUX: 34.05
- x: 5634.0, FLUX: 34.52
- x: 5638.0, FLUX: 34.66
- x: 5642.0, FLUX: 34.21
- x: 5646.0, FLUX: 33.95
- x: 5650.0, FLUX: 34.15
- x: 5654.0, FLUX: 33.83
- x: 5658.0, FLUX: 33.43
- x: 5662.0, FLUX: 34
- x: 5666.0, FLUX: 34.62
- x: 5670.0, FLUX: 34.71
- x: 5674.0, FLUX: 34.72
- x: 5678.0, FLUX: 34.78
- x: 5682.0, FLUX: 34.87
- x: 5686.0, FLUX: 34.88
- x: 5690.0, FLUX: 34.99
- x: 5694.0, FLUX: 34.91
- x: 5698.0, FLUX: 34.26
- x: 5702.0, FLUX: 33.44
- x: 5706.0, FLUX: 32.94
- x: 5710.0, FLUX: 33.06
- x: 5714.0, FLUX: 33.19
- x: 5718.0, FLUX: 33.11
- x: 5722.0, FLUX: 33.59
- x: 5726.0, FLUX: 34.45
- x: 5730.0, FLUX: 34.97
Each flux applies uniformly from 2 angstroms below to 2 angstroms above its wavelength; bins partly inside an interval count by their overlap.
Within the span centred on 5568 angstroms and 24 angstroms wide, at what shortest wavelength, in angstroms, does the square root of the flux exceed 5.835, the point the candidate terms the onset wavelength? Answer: 5558.0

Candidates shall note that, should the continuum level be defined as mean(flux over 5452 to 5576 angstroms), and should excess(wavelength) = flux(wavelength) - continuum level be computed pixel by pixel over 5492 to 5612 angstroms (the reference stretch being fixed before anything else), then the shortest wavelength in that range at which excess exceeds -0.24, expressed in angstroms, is 5494.0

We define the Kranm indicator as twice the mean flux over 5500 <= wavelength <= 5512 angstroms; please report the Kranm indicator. 70.9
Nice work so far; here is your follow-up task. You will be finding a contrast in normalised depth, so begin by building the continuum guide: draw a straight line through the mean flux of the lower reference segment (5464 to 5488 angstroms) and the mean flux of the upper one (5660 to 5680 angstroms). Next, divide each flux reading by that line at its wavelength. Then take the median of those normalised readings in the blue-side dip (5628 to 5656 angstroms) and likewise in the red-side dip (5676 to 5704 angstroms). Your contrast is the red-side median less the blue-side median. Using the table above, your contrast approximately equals 0.026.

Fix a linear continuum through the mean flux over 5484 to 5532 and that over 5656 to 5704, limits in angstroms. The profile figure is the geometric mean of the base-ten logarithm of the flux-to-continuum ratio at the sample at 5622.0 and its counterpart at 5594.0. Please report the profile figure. 0.016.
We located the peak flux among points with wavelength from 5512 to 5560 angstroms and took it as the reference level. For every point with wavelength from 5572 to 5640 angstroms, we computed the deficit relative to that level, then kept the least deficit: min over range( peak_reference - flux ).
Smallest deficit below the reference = 1.2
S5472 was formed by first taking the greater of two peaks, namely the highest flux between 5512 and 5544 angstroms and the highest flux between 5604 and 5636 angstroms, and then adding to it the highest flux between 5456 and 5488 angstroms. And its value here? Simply 71.7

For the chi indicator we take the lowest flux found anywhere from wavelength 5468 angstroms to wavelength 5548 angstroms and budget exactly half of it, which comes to 17.3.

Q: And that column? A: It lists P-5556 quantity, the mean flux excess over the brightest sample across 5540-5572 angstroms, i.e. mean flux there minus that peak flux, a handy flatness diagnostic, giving -0.9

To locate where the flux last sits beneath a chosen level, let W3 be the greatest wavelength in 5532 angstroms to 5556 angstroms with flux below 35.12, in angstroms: 5534.0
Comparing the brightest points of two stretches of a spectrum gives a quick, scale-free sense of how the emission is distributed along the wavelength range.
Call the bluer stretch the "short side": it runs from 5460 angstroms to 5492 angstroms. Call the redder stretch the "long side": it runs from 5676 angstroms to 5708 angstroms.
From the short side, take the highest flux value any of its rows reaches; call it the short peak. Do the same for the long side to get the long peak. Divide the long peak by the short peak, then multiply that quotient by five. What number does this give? 4.88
